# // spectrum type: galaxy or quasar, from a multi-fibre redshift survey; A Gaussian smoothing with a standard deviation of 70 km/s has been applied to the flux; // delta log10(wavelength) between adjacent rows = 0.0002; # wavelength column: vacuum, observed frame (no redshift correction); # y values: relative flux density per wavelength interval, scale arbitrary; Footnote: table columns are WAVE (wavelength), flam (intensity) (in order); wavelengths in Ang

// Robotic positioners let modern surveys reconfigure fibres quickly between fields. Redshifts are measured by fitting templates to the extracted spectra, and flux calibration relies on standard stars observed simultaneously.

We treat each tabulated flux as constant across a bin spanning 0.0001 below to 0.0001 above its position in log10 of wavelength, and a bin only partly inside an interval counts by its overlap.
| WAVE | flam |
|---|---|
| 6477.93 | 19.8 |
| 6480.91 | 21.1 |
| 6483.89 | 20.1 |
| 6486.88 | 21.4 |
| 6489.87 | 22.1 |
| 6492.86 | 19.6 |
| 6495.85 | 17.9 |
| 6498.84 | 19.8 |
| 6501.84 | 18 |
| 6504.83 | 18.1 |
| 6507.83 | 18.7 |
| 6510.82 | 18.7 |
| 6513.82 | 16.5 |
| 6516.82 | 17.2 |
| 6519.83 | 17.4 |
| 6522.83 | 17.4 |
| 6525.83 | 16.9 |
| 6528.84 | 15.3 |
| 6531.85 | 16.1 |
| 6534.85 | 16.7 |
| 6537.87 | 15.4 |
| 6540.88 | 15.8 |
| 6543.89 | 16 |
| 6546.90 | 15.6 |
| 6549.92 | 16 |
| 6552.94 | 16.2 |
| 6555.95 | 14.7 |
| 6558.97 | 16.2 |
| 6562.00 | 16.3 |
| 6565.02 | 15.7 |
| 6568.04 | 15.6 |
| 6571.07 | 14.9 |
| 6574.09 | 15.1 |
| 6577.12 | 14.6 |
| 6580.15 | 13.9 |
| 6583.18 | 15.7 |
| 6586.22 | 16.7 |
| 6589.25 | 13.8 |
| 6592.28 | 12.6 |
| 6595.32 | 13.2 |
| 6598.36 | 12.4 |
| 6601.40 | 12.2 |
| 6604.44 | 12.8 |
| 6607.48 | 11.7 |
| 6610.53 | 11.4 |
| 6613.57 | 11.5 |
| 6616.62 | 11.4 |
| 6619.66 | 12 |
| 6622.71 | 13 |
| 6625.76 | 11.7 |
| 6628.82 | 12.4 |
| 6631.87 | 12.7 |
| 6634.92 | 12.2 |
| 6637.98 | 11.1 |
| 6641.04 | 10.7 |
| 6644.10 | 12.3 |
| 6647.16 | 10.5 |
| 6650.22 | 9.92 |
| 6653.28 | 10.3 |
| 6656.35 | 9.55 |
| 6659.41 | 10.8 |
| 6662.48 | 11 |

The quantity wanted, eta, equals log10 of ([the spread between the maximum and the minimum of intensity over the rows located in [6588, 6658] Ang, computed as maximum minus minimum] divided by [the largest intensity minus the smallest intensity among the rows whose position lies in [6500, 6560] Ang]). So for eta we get 0.03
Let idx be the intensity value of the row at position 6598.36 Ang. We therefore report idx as 12.4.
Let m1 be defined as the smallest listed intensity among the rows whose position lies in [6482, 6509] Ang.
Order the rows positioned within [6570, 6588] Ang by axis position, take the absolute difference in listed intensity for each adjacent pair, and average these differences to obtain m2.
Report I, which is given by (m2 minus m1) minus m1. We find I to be -35.0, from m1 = 17.9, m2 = 0.84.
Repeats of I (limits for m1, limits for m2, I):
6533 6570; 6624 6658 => -28.6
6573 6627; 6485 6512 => -21.6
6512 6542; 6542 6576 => -30.0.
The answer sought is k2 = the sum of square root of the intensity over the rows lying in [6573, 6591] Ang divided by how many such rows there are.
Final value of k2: 3.87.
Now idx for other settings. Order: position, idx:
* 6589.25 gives 13.8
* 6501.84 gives 18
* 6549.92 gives 16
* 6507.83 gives 18.7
